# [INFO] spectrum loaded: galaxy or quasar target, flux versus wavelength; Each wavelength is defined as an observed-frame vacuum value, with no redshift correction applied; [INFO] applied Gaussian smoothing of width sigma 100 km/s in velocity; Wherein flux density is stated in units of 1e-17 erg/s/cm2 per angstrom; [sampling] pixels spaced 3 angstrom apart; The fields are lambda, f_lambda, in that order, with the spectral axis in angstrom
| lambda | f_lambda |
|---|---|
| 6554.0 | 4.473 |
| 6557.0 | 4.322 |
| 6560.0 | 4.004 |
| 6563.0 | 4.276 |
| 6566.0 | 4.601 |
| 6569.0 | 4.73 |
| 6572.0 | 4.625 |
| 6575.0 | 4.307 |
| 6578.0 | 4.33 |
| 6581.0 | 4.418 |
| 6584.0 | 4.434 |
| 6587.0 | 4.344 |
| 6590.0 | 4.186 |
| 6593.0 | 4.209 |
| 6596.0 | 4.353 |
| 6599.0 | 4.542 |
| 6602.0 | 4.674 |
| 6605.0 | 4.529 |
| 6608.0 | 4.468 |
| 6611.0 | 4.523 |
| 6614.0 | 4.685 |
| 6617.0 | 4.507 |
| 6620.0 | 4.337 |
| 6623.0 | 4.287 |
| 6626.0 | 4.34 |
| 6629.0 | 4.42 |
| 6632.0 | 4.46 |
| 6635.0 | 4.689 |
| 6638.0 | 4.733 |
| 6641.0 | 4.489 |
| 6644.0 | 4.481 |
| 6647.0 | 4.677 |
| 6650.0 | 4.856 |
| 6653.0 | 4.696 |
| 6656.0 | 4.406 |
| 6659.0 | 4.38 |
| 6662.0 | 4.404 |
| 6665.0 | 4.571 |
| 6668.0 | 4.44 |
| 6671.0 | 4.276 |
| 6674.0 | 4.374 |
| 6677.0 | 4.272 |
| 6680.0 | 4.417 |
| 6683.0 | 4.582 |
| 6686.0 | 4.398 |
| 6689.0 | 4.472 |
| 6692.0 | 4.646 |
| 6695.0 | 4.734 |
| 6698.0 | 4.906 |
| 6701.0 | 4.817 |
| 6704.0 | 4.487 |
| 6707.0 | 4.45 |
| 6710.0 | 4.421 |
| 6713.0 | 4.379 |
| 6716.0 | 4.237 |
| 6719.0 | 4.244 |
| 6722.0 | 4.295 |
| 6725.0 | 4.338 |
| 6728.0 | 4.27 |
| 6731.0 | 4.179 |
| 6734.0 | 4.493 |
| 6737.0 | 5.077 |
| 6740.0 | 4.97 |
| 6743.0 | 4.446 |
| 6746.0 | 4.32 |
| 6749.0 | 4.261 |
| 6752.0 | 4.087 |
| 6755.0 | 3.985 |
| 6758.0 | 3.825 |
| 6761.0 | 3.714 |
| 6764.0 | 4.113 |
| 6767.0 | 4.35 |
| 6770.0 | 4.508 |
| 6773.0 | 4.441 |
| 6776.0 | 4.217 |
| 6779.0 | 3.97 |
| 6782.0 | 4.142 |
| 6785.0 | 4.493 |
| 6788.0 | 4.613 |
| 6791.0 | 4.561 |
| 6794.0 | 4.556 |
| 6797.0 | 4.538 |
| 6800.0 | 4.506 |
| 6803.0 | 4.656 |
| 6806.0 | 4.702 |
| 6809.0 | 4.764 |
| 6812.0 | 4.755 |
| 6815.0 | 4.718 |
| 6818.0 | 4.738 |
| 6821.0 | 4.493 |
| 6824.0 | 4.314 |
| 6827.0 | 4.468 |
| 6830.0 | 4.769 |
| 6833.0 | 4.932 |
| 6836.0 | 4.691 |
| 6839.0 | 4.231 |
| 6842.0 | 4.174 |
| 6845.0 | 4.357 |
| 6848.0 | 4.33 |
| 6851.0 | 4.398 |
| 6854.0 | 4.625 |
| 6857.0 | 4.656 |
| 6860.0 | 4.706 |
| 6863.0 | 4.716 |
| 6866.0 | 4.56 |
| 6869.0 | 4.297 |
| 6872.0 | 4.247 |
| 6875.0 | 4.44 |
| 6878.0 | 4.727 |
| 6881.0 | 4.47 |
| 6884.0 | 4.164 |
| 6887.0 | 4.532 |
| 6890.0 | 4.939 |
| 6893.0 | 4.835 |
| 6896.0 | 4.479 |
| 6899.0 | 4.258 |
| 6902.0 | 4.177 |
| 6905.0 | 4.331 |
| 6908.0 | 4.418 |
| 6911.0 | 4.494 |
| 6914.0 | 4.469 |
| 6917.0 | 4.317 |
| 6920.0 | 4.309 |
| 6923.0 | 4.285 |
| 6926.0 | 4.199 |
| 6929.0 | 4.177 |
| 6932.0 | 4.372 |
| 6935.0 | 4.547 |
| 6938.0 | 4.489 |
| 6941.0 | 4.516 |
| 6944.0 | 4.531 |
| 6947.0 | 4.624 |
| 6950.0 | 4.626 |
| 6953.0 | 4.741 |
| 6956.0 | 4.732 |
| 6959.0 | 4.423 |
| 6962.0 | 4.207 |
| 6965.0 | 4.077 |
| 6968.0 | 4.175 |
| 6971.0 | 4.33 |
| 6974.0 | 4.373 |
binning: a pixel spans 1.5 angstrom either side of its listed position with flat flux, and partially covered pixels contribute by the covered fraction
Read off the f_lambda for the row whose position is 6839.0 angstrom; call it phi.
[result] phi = 4.231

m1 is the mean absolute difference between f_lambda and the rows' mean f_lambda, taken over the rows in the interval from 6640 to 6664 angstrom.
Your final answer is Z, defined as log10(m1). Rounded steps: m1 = 0.146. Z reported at -0.84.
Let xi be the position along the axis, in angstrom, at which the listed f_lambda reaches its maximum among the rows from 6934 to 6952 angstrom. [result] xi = 6950.0 angstrom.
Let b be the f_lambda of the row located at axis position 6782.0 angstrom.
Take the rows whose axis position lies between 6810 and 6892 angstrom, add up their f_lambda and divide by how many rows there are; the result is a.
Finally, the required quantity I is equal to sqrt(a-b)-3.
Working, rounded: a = 4.54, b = 4.142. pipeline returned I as -2.37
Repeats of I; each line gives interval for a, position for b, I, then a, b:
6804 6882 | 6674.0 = -2.58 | 4.55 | 4.374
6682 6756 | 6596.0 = -2.67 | 4.46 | 4.353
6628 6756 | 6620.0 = -2.63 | 4.48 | 4.337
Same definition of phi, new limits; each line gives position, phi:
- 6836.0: 4.691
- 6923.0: 4.285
